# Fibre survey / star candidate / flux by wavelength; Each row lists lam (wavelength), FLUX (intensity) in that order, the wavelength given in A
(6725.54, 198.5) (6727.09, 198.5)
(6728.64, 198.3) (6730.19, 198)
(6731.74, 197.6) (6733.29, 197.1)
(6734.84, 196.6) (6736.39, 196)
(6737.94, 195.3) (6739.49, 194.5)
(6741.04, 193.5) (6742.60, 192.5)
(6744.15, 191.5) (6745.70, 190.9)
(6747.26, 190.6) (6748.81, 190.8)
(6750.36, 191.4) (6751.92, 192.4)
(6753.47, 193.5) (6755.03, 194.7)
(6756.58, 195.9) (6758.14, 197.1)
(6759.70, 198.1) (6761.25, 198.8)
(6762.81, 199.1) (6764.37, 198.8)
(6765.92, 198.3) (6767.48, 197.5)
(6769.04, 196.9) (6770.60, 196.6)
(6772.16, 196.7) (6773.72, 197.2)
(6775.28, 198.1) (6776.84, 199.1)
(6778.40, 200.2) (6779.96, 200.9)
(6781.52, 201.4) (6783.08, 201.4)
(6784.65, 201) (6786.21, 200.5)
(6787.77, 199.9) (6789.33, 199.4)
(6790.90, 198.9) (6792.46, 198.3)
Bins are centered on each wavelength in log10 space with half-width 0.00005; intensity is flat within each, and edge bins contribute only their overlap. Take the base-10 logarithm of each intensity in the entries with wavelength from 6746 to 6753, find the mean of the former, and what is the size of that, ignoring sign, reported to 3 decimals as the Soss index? 2.282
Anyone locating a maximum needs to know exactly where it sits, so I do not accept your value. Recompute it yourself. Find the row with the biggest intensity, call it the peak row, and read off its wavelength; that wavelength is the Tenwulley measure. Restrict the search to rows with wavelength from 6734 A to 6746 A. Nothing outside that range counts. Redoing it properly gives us 6734.84 A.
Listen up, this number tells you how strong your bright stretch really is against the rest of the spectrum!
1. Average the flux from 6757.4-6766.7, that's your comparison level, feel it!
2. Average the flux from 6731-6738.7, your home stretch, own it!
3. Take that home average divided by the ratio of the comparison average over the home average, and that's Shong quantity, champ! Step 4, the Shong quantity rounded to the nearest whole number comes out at 195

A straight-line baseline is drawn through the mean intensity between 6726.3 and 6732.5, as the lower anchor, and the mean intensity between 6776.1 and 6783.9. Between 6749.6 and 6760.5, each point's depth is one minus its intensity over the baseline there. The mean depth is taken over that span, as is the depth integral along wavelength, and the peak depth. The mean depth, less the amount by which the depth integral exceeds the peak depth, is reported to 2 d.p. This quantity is -0.19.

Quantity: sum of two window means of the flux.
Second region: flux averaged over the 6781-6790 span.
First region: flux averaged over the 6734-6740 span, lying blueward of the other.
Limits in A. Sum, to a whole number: 396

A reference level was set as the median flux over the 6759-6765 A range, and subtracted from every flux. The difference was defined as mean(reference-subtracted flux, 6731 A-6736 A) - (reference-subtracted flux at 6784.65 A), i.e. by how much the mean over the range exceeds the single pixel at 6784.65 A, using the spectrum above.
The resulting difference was -4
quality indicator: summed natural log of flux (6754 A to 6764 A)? 31.7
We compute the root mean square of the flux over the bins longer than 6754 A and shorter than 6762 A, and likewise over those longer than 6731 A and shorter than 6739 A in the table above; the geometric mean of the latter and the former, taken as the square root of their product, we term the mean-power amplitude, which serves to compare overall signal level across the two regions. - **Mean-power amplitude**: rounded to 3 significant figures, 197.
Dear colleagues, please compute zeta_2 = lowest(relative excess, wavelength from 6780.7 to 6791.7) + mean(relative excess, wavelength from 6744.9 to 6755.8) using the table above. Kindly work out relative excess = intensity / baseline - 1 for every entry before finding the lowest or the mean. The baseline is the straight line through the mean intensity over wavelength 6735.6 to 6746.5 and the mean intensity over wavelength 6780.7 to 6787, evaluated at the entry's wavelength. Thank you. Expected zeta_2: -0.033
